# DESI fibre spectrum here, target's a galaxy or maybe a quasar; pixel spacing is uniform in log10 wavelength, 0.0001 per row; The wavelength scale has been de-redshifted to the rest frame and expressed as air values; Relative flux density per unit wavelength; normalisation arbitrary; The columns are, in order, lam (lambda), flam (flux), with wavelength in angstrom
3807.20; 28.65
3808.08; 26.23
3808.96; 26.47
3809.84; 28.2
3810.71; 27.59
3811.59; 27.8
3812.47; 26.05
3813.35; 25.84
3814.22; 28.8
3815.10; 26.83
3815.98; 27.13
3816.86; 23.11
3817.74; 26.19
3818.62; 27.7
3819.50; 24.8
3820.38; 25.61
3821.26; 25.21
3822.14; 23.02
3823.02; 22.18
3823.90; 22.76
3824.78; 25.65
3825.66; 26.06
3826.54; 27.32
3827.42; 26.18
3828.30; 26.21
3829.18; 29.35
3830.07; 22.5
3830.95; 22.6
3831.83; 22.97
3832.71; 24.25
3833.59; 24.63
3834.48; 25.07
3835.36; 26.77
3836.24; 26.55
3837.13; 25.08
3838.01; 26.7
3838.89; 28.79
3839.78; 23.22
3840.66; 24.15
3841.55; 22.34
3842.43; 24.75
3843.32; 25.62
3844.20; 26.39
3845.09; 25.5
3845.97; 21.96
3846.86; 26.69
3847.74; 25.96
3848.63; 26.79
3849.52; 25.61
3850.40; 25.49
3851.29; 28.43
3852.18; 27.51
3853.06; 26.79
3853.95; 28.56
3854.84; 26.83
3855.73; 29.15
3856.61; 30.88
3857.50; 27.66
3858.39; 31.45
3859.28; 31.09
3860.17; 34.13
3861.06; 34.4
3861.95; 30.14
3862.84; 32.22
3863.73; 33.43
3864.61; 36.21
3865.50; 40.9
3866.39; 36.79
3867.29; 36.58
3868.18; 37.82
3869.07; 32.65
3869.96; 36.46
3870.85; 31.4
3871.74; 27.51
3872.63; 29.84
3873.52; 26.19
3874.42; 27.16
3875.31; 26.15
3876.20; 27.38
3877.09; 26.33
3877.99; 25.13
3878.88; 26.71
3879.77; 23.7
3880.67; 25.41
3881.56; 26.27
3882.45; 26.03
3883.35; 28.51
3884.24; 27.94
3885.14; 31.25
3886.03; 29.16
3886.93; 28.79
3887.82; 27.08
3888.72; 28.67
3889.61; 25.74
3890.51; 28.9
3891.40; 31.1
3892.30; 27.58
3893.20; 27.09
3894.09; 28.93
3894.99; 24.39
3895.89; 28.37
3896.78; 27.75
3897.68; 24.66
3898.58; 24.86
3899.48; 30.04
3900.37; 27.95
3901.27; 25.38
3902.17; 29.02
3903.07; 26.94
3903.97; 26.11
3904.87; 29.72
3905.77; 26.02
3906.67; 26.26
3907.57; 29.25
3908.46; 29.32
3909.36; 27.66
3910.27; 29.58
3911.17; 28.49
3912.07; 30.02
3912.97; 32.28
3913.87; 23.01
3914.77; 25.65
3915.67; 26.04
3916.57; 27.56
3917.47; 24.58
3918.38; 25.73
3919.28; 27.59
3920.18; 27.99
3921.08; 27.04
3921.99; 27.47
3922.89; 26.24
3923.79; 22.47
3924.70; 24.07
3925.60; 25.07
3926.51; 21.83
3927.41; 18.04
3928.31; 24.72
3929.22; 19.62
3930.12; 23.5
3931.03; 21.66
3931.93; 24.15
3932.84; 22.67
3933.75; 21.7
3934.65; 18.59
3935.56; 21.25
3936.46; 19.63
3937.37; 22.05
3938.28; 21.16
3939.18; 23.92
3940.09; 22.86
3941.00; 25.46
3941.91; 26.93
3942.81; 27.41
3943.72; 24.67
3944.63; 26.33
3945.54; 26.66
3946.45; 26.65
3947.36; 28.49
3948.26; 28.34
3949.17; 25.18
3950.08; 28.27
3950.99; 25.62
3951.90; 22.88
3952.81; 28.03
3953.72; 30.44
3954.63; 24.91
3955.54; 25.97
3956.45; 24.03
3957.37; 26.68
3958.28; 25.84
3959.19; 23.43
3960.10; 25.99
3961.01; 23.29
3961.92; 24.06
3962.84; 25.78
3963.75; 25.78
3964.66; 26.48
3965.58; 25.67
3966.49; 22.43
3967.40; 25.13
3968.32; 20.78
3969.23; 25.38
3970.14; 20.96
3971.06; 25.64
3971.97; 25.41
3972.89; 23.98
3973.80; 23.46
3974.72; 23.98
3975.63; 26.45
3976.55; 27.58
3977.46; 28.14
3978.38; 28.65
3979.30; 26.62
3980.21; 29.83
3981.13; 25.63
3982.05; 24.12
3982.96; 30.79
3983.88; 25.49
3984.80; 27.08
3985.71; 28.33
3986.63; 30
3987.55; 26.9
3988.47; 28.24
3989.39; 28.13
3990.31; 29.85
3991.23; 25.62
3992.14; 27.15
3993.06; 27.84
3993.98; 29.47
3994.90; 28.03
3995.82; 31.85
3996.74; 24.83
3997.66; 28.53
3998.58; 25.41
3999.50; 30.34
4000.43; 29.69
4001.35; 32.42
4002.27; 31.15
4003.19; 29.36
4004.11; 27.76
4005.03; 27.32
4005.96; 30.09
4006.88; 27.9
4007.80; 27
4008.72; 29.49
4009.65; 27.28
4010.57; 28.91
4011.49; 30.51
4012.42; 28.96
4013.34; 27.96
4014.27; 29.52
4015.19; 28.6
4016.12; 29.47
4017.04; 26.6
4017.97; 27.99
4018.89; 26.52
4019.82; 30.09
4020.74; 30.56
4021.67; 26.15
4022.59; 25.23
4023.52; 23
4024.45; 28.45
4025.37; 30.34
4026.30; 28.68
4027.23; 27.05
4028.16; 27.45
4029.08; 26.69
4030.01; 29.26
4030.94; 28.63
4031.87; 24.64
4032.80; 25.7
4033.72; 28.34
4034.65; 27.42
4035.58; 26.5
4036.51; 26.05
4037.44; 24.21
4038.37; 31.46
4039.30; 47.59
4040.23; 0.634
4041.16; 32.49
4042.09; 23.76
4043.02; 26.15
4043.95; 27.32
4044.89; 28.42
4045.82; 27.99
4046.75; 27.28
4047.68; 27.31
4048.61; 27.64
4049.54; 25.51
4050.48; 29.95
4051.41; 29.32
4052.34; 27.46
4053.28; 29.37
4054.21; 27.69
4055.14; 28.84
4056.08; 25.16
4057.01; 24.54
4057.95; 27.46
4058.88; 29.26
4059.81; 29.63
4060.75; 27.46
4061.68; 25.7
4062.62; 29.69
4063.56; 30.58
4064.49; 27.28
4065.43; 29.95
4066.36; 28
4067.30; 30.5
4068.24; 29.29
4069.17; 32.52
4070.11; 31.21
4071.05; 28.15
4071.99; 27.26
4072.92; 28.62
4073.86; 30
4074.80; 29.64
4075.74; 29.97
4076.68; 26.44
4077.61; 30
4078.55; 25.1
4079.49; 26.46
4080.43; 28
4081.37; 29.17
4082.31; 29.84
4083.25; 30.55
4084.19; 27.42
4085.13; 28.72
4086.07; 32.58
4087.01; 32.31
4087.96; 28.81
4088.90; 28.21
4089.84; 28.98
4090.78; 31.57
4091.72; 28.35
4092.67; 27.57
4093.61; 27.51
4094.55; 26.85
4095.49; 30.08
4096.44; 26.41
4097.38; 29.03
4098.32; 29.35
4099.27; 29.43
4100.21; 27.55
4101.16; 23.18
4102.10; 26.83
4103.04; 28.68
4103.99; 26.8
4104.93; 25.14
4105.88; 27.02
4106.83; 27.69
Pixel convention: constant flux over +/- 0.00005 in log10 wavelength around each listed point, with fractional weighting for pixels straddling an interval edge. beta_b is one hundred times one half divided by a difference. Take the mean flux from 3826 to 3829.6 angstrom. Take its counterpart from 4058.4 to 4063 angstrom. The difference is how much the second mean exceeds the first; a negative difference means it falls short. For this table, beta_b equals 46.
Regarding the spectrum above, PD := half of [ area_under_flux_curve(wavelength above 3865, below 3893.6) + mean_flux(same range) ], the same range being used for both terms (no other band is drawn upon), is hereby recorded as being 434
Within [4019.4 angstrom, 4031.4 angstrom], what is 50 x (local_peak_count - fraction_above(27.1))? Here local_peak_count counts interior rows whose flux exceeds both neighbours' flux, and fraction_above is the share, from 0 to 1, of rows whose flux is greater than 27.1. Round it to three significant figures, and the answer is 169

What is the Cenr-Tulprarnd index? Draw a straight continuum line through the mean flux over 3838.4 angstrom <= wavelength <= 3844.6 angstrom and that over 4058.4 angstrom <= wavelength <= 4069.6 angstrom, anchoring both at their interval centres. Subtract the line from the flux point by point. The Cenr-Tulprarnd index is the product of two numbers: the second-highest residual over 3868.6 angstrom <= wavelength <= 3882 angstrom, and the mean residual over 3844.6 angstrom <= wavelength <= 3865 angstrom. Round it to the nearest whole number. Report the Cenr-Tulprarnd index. 26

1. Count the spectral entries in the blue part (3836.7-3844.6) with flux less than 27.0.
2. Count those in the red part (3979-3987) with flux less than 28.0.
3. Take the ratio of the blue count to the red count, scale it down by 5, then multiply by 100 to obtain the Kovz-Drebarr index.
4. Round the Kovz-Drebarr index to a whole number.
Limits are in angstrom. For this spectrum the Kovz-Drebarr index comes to 32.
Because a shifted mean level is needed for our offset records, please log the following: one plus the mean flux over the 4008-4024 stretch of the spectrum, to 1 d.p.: 29.0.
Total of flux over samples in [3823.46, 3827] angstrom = 102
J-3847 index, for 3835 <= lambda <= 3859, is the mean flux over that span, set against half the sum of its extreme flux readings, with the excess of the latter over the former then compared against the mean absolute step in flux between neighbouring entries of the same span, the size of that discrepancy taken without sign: 1.7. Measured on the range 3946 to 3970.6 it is 2.3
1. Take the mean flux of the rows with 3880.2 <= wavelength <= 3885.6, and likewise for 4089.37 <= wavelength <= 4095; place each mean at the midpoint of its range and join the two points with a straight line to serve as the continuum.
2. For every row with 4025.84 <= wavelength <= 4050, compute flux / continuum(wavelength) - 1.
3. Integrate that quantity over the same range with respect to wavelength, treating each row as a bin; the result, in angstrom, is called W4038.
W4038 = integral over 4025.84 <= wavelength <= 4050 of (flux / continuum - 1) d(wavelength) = -1.0 angstrom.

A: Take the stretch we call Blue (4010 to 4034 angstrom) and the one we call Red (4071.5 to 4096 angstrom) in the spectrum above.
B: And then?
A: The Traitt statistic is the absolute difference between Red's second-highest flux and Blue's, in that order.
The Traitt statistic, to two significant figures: 1.8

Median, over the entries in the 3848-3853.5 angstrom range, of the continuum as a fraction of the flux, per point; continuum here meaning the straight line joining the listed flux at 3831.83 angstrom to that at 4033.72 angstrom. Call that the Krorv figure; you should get 0.88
